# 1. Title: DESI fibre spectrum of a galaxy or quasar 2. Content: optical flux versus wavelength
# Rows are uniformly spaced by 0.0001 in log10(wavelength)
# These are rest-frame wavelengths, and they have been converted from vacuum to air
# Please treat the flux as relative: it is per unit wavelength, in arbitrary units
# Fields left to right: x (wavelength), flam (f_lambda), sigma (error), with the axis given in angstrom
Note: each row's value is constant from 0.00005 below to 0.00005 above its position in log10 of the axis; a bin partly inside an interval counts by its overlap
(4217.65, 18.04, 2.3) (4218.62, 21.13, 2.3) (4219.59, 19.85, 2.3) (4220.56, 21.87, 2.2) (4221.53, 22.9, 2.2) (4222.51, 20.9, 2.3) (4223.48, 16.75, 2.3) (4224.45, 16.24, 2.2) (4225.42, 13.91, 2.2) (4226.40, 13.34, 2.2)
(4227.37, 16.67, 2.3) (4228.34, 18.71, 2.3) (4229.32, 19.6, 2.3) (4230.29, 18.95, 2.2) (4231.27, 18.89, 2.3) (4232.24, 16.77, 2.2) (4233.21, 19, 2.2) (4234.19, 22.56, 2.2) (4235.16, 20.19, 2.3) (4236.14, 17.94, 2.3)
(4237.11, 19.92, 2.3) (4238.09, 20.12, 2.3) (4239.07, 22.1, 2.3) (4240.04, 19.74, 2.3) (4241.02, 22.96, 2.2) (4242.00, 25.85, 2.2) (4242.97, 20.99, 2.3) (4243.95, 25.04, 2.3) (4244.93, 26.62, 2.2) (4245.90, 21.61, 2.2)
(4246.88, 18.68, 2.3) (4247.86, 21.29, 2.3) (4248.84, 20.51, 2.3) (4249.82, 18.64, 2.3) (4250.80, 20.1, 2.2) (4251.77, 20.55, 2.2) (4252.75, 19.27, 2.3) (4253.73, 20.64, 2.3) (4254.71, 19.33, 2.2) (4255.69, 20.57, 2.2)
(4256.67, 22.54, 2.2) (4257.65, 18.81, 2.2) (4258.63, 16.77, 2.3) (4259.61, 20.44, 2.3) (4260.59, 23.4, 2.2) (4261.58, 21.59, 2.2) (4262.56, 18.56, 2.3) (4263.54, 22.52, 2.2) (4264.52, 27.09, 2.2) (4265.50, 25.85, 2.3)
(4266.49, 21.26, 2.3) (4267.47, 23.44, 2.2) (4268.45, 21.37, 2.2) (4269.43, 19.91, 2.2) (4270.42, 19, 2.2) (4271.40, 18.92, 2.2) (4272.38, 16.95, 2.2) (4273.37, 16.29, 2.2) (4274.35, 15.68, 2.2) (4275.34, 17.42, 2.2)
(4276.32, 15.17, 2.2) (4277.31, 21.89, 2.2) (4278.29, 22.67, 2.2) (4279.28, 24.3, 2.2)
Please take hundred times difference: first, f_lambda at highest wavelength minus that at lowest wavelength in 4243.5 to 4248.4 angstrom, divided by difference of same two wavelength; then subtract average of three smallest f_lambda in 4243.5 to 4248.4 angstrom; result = -2149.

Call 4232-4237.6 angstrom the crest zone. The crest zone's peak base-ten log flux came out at 1.35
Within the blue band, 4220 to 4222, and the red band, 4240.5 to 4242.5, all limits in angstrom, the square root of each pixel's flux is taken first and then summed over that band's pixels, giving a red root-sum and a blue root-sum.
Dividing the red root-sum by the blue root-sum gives 1.04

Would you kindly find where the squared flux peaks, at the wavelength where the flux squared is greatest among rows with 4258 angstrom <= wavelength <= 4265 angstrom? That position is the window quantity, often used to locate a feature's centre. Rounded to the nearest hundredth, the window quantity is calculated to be 4264.52 angstrom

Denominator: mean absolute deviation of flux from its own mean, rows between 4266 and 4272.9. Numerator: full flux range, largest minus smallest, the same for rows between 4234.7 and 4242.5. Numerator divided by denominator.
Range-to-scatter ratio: 5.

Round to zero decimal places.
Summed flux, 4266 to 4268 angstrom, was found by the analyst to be 45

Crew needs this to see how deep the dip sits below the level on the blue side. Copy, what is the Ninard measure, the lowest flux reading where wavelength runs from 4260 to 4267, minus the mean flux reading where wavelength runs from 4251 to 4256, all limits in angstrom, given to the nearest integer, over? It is -2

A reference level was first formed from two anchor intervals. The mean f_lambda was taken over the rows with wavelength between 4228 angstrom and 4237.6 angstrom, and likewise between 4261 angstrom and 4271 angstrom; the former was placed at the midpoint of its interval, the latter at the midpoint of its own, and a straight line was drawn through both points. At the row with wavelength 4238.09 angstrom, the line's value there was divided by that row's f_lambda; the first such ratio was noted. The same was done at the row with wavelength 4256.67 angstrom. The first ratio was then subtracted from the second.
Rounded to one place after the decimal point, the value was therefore 0.0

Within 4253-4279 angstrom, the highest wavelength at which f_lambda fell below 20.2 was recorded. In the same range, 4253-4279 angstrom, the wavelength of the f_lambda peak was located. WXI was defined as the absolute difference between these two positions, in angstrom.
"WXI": 11.8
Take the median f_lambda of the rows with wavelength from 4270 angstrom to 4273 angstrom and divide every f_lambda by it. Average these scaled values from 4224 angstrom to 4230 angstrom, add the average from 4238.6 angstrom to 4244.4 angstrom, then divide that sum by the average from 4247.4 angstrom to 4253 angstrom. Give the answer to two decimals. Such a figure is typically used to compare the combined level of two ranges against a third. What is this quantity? 1.95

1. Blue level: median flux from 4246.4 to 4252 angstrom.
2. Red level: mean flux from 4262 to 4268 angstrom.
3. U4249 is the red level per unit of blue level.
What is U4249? 1.14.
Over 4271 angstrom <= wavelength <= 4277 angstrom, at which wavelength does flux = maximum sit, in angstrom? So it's 4271.40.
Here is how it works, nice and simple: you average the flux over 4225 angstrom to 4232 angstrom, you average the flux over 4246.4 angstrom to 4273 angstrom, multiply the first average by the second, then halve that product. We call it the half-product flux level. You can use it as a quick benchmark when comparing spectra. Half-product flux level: 177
